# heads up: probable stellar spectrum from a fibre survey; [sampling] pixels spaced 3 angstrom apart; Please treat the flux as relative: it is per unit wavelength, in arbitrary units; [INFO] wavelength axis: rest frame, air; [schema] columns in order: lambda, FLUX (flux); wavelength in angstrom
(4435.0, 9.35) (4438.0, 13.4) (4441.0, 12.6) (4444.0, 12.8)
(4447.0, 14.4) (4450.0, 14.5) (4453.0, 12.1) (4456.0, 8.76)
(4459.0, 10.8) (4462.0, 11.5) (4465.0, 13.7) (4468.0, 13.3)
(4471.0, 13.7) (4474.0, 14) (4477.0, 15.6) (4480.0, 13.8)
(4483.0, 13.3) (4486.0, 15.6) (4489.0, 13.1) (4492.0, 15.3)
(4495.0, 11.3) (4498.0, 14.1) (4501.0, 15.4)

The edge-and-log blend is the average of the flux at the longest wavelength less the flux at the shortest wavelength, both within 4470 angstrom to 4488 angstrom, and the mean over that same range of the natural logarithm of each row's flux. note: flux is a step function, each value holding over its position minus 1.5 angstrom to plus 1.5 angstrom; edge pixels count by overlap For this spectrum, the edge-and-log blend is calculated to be 2.3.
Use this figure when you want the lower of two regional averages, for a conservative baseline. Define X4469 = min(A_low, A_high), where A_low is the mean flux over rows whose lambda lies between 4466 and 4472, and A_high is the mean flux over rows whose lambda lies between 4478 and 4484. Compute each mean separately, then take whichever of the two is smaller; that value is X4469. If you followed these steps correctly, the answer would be 13.5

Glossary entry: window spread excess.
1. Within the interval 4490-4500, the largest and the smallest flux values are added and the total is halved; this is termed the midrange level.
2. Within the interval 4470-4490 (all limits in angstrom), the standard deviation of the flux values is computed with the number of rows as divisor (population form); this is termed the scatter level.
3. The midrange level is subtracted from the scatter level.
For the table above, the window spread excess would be -12.3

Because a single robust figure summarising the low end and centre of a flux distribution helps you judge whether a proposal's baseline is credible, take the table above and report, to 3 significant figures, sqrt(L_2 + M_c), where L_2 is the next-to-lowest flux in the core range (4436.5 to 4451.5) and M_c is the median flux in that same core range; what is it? 5.12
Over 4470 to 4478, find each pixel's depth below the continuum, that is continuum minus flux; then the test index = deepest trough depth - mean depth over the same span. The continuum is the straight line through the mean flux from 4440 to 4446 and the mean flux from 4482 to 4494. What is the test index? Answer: 0.6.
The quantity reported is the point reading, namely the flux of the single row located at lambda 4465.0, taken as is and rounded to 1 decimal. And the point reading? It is 13.7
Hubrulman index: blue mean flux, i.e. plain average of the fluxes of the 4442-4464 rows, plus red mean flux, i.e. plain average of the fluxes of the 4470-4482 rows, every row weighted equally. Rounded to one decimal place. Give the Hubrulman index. 26.4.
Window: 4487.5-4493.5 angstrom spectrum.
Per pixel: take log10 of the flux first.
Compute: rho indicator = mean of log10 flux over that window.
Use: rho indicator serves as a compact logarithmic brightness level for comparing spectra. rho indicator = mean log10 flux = 1.15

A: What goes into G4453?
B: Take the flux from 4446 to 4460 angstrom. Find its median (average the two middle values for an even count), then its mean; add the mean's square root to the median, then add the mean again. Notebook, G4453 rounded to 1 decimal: 27.7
